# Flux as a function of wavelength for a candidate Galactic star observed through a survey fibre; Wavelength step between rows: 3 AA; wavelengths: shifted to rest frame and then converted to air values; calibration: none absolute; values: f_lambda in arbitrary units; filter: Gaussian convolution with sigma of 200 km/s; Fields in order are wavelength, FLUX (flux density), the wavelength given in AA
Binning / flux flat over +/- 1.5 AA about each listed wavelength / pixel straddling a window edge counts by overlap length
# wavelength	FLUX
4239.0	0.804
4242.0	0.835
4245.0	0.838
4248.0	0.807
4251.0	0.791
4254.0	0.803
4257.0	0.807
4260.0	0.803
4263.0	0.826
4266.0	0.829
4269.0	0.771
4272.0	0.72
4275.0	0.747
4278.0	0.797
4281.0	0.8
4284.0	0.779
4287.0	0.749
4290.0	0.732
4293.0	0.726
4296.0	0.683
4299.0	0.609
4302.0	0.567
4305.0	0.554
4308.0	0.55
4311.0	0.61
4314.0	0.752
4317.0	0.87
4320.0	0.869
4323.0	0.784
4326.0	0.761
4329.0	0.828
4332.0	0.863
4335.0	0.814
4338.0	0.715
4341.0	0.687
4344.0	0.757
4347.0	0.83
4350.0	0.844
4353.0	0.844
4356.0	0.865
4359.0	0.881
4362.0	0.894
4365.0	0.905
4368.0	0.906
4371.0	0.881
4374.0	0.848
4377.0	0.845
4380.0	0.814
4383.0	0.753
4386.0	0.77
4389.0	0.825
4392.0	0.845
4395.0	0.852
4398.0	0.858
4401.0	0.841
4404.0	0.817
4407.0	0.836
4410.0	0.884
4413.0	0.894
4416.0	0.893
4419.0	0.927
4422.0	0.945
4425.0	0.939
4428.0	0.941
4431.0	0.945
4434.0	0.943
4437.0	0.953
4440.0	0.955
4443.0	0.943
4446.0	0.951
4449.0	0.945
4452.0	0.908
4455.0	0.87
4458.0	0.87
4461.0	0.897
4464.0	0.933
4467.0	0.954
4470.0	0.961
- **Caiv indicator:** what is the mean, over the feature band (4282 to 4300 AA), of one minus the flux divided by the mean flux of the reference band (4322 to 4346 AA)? 0.08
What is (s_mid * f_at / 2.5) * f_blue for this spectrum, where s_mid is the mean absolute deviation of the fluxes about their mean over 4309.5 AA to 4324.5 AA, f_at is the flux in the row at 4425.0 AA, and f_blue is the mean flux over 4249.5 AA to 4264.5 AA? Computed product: 0.023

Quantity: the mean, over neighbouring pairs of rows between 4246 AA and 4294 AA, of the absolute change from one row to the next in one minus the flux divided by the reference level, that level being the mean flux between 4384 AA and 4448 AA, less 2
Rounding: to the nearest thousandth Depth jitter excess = -1.976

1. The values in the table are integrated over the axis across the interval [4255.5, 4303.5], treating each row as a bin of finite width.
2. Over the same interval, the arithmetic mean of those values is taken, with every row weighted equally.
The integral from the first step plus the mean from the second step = 37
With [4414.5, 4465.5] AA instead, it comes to 48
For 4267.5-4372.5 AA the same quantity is 82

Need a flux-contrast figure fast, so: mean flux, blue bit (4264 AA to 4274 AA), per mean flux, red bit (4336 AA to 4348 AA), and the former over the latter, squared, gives 1.1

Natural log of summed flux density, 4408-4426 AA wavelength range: 1.70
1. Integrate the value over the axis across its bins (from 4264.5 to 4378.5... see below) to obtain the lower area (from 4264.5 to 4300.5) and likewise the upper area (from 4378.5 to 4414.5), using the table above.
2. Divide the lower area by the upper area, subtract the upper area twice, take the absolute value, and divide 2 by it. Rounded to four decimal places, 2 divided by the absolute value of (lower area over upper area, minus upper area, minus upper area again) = 0.0339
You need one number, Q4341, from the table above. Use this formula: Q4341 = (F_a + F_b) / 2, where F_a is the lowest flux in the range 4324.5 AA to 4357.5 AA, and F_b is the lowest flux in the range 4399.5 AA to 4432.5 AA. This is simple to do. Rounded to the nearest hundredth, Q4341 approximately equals 0.75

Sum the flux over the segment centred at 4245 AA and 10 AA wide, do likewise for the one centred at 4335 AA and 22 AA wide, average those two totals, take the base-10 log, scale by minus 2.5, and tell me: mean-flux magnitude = -1.5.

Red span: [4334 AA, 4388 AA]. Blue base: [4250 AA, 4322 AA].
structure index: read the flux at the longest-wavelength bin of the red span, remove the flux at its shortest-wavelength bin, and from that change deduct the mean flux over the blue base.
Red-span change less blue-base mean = -0.78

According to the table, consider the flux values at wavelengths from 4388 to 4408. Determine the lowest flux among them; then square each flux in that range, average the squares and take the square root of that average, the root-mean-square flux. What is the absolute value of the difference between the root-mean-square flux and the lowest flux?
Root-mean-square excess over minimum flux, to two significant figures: 0.022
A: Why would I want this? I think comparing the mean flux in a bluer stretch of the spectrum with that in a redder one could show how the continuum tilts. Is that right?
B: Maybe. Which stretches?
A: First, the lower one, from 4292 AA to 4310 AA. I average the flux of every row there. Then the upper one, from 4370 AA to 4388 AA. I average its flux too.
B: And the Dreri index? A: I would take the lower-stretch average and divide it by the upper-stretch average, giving 0.75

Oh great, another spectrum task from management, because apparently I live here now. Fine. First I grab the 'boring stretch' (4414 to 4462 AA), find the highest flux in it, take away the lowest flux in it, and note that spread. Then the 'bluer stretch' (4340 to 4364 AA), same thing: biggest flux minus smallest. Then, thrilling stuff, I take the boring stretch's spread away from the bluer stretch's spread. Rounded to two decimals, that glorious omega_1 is 0.12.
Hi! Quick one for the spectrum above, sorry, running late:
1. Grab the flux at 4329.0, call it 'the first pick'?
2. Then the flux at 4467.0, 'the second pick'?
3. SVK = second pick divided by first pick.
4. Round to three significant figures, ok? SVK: 1.15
